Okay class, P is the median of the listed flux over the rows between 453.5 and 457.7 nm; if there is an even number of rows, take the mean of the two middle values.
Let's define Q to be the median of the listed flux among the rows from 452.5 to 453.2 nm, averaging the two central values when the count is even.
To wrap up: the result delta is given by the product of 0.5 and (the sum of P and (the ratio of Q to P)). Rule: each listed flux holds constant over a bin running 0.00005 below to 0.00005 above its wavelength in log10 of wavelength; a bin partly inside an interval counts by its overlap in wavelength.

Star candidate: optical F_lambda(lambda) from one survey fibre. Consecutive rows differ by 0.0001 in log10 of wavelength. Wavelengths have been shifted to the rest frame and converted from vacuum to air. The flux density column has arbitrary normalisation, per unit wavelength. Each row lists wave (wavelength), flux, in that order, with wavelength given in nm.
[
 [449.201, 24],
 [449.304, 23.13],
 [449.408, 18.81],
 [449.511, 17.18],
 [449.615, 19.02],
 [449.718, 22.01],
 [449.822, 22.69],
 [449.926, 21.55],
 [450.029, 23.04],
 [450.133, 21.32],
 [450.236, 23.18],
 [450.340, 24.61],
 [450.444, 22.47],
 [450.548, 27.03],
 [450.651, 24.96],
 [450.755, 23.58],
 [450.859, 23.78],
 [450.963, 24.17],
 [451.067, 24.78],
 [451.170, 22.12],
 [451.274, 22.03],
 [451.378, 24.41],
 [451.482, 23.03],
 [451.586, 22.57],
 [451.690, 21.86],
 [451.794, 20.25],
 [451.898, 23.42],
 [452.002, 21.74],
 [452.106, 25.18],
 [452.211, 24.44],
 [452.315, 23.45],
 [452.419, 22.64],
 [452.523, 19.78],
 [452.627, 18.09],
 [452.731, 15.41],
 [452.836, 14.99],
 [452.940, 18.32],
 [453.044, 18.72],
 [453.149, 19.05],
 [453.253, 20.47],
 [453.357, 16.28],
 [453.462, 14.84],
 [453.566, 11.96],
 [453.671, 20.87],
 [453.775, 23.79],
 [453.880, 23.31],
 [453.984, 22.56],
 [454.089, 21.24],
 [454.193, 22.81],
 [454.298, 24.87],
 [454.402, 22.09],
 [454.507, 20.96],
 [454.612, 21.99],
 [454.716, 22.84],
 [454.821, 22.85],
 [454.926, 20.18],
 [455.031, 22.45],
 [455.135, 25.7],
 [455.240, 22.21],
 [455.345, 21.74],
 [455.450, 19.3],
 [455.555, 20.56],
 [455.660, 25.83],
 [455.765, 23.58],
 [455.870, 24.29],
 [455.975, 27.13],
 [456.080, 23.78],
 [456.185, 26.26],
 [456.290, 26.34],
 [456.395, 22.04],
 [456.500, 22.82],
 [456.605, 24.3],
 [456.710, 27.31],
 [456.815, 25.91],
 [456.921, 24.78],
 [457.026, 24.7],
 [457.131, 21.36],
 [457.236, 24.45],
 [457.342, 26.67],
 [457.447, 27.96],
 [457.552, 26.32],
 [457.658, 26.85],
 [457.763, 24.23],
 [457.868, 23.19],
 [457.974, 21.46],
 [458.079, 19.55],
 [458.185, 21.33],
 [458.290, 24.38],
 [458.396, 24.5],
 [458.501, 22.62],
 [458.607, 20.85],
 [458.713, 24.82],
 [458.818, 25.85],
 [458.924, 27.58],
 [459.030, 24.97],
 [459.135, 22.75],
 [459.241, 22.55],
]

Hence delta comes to 12.1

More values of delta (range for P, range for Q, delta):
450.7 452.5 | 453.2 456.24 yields 12.2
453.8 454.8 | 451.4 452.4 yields 11.8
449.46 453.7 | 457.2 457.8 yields 11.6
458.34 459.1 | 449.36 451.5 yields 12.9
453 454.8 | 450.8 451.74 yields 11.2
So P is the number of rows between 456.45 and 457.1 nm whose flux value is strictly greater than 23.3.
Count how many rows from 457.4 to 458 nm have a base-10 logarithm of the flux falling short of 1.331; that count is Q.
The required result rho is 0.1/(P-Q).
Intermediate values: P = 5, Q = 0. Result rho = 0.020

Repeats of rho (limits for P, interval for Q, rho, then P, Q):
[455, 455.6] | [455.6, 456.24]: 0.100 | 1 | 0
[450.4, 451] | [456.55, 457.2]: 0.025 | 5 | 1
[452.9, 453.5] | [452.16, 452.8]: -0.033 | 0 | 3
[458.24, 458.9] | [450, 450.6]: 0.033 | 4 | 1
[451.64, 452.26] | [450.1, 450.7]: 0.050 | 3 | 1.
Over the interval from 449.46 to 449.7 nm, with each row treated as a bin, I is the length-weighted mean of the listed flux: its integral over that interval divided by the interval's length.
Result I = 18.7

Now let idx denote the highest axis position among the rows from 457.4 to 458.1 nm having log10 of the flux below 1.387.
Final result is 458.079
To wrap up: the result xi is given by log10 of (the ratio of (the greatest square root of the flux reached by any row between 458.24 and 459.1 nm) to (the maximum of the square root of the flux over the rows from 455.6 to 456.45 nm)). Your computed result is 0.004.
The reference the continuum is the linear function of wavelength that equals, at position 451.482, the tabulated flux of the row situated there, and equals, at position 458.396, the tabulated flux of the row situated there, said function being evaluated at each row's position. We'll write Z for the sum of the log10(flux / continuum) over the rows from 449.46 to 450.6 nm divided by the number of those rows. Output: -0.013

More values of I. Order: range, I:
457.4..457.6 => 27.2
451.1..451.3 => 22.4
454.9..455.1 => 21.9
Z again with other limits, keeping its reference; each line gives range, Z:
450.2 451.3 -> 0.018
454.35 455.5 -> -0.034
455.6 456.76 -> 0.014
